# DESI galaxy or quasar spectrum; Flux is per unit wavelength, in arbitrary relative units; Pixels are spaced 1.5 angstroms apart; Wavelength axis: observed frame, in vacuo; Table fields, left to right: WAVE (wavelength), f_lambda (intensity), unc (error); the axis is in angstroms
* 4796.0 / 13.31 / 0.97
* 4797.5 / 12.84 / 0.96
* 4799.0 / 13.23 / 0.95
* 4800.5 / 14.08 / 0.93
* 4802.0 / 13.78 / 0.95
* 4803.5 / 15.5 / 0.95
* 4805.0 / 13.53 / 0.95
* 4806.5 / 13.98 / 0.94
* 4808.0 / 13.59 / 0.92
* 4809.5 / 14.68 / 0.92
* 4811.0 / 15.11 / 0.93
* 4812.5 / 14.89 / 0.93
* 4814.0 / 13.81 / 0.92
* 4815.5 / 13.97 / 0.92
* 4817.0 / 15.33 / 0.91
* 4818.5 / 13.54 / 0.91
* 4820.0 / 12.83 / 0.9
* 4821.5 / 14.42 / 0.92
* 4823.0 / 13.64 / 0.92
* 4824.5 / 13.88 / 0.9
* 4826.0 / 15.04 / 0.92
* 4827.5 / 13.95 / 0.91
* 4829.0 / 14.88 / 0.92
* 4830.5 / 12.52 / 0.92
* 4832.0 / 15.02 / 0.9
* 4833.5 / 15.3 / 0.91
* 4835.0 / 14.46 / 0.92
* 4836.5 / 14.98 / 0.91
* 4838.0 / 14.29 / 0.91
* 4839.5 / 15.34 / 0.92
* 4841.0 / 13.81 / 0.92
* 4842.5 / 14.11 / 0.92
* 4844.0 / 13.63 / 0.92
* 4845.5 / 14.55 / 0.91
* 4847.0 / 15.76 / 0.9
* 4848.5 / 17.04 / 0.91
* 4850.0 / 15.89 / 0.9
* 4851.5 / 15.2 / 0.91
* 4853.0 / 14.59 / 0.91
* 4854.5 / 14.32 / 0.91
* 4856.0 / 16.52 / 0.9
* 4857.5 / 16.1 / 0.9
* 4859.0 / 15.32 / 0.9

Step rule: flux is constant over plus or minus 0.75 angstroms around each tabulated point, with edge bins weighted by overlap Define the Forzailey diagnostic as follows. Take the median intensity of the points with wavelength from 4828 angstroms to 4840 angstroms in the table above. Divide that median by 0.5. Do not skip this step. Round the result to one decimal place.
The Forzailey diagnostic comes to 29.9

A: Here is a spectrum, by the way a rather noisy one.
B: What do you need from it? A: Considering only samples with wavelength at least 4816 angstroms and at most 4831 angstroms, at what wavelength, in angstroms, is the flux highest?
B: 4817.0 angstroms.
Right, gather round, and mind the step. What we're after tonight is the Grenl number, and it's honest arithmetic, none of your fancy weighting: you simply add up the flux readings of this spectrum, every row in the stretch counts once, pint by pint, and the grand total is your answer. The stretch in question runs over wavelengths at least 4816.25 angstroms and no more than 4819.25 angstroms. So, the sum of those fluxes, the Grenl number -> 28.9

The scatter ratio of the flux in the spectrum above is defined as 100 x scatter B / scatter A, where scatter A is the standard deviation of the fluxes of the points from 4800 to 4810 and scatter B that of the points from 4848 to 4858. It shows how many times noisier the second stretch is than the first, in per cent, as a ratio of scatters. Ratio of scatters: 143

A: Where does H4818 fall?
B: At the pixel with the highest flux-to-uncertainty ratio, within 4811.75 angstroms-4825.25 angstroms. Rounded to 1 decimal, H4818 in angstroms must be 4817.0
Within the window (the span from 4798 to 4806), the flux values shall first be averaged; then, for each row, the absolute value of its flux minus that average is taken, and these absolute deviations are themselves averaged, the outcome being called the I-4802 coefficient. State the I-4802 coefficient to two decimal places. 0.61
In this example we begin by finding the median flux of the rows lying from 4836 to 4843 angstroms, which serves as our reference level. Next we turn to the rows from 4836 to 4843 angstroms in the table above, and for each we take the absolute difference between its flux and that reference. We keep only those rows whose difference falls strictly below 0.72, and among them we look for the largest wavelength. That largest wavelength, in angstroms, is 4842.5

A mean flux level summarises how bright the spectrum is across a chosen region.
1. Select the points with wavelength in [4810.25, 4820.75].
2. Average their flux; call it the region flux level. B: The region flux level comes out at 14.2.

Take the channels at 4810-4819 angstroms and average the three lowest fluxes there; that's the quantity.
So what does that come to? 13.8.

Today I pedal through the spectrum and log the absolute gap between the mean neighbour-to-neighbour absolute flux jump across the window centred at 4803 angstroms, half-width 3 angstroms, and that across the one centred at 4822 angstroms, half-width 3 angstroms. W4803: 0.46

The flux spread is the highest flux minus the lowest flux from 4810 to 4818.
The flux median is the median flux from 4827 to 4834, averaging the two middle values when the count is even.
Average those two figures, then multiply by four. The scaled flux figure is 32.8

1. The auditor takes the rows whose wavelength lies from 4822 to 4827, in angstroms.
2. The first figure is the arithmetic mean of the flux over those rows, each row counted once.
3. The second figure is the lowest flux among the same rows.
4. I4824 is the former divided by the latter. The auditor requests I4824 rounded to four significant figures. 1.040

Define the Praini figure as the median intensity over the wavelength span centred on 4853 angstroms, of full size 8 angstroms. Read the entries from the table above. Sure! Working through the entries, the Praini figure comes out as 15.20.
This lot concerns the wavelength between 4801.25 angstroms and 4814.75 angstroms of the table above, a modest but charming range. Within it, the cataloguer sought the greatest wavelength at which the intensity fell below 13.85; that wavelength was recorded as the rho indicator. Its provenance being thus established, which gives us 4814.0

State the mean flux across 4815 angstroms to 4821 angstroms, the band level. 13.9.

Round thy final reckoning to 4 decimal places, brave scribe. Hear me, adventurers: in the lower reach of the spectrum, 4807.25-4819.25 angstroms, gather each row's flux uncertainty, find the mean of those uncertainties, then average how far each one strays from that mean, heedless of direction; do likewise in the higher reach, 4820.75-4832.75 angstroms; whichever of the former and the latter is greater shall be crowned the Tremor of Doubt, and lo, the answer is 0.0078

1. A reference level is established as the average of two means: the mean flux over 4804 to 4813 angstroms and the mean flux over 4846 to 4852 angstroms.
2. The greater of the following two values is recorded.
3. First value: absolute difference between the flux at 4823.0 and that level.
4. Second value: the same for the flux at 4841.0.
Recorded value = 1.5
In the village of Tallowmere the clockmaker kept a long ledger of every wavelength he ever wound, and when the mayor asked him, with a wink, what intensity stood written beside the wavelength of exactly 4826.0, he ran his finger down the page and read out 15.04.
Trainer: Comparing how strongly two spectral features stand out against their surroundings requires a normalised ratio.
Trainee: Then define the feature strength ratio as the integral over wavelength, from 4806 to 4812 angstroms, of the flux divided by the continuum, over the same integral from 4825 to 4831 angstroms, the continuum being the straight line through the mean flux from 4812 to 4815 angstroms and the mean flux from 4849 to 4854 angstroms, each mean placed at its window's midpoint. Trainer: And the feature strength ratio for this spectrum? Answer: 1.05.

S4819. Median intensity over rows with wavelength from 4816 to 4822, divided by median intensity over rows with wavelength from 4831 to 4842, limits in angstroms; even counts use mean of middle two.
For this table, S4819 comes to 0.93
